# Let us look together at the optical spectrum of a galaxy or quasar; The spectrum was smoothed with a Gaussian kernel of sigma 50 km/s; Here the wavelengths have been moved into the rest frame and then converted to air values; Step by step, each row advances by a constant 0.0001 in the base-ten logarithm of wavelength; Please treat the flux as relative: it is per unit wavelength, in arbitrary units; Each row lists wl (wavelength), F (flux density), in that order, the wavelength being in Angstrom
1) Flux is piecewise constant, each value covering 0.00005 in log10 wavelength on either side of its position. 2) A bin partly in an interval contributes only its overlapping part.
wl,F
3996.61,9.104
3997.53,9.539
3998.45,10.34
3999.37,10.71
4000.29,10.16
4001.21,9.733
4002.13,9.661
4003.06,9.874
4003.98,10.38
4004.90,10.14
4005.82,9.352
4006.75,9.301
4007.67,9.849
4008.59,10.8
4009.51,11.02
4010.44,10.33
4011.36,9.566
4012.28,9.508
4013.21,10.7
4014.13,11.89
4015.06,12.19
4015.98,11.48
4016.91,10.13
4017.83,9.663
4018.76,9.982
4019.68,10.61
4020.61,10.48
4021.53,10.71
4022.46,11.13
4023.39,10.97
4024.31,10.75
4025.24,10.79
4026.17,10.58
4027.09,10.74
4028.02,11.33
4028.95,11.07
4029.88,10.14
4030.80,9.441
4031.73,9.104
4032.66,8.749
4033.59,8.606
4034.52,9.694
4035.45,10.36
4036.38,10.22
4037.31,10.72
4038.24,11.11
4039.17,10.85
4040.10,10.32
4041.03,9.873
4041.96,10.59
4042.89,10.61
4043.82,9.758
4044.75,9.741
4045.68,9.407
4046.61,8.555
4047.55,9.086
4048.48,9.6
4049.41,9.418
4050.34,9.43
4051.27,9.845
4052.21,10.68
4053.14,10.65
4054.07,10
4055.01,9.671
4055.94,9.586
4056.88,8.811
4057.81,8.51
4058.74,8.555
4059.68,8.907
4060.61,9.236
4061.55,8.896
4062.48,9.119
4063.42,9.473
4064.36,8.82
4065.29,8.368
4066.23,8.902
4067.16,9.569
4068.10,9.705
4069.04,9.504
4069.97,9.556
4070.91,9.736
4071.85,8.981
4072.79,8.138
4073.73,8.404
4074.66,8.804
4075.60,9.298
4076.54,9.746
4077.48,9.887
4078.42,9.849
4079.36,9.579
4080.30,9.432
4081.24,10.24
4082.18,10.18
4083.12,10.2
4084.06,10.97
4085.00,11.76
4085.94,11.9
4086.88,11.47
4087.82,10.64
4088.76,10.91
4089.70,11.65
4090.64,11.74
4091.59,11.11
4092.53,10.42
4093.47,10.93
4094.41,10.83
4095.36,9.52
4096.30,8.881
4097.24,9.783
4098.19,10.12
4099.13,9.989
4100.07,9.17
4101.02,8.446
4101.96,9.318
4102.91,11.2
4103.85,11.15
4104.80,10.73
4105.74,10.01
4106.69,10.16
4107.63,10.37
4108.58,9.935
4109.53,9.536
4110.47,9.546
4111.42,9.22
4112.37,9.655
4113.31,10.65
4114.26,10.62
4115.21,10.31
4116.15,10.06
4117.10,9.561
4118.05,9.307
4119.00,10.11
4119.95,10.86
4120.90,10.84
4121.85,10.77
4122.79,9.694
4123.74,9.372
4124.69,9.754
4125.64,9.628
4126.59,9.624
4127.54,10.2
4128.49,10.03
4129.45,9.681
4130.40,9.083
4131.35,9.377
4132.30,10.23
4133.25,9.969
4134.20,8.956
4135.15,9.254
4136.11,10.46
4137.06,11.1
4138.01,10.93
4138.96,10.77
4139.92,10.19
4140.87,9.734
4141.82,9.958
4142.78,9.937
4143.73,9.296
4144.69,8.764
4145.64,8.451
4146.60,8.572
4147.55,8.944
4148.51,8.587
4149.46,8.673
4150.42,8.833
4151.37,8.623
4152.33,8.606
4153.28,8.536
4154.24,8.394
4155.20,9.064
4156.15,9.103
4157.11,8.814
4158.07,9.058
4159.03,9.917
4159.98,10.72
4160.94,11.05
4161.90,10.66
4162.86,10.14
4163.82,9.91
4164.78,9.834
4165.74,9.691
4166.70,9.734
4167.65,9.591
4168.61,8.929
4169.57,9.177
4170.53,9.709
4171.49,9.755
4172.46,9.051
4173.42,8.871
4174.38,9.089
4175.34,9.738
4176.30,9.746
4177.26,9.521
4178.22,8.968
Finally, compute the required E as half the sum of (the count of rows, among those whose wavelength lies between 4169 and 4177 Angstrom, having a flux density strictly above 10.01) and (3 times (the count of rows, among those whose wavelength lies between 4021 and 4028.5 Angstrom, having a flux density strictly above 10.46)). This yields 12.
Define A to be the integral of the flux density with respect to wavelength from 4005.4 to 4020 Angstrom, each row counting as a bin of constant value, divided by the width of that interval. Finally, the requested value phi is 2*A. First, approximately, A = 10.4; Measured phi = 20.8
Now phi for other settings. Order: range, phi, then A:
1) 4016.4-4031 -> 21.1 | 10.6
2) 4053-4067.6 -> 18.3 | 9.2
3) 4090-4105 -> 20.4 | 10.2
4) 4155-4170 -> 19.5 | 9.7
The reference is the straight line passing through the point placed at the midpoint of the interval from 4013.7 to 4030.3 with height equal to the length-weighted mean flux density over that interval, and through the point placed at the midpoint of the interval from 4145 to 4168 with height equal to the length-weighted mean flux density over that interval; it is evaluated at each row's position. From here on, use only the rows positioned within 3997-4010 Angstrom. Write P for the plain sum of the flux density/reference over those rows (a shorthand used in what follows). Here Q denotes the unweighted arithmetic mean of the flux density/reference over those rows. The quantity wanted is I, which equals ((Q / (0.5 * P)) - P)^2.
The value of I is 160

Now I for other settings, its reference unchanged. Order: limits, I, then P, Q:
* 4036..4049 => 172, 13.3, 0.95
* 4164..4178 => 205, 14.5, 1.03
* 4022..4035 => 174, 13.3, 0.95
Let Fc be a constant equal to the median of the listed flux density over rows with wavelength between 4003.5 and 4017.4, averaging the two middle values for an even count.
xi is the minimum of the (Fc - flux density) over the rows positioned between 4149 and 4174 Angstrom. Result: -0.7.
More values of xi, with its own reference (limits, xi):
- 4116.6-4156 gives -0.8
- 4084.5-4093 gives -1.6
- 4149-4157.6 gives 1.2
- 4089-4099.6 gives -1.4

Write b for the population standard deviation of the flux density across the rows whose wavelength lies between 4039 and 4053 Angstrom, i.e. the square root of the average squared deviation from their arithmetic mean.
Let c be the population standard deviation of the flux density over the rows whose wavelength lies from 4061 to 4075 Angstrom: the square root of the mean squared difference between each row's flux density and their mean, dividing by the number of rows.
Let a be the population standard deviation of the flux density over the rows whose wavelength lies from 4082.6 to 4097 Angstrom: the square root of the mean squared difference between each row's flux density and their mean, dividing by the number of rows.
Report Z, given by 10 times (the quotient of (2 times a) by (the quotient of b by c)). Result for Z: 13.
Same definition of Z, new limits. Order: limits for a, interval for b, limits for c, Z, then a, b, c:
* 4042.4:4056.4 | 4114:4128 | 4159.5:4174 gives 14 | 0.56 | 0.52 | 0.63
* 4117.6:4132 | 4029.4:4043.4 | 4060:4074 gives 7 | 0.55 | 0.74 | 0.49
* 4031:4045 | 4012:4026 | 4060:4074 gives 10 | 0.73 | 0.73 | 0.49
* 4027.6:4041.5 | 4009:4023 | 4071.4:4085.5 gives 19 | 0.83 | 0.79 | 0.91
